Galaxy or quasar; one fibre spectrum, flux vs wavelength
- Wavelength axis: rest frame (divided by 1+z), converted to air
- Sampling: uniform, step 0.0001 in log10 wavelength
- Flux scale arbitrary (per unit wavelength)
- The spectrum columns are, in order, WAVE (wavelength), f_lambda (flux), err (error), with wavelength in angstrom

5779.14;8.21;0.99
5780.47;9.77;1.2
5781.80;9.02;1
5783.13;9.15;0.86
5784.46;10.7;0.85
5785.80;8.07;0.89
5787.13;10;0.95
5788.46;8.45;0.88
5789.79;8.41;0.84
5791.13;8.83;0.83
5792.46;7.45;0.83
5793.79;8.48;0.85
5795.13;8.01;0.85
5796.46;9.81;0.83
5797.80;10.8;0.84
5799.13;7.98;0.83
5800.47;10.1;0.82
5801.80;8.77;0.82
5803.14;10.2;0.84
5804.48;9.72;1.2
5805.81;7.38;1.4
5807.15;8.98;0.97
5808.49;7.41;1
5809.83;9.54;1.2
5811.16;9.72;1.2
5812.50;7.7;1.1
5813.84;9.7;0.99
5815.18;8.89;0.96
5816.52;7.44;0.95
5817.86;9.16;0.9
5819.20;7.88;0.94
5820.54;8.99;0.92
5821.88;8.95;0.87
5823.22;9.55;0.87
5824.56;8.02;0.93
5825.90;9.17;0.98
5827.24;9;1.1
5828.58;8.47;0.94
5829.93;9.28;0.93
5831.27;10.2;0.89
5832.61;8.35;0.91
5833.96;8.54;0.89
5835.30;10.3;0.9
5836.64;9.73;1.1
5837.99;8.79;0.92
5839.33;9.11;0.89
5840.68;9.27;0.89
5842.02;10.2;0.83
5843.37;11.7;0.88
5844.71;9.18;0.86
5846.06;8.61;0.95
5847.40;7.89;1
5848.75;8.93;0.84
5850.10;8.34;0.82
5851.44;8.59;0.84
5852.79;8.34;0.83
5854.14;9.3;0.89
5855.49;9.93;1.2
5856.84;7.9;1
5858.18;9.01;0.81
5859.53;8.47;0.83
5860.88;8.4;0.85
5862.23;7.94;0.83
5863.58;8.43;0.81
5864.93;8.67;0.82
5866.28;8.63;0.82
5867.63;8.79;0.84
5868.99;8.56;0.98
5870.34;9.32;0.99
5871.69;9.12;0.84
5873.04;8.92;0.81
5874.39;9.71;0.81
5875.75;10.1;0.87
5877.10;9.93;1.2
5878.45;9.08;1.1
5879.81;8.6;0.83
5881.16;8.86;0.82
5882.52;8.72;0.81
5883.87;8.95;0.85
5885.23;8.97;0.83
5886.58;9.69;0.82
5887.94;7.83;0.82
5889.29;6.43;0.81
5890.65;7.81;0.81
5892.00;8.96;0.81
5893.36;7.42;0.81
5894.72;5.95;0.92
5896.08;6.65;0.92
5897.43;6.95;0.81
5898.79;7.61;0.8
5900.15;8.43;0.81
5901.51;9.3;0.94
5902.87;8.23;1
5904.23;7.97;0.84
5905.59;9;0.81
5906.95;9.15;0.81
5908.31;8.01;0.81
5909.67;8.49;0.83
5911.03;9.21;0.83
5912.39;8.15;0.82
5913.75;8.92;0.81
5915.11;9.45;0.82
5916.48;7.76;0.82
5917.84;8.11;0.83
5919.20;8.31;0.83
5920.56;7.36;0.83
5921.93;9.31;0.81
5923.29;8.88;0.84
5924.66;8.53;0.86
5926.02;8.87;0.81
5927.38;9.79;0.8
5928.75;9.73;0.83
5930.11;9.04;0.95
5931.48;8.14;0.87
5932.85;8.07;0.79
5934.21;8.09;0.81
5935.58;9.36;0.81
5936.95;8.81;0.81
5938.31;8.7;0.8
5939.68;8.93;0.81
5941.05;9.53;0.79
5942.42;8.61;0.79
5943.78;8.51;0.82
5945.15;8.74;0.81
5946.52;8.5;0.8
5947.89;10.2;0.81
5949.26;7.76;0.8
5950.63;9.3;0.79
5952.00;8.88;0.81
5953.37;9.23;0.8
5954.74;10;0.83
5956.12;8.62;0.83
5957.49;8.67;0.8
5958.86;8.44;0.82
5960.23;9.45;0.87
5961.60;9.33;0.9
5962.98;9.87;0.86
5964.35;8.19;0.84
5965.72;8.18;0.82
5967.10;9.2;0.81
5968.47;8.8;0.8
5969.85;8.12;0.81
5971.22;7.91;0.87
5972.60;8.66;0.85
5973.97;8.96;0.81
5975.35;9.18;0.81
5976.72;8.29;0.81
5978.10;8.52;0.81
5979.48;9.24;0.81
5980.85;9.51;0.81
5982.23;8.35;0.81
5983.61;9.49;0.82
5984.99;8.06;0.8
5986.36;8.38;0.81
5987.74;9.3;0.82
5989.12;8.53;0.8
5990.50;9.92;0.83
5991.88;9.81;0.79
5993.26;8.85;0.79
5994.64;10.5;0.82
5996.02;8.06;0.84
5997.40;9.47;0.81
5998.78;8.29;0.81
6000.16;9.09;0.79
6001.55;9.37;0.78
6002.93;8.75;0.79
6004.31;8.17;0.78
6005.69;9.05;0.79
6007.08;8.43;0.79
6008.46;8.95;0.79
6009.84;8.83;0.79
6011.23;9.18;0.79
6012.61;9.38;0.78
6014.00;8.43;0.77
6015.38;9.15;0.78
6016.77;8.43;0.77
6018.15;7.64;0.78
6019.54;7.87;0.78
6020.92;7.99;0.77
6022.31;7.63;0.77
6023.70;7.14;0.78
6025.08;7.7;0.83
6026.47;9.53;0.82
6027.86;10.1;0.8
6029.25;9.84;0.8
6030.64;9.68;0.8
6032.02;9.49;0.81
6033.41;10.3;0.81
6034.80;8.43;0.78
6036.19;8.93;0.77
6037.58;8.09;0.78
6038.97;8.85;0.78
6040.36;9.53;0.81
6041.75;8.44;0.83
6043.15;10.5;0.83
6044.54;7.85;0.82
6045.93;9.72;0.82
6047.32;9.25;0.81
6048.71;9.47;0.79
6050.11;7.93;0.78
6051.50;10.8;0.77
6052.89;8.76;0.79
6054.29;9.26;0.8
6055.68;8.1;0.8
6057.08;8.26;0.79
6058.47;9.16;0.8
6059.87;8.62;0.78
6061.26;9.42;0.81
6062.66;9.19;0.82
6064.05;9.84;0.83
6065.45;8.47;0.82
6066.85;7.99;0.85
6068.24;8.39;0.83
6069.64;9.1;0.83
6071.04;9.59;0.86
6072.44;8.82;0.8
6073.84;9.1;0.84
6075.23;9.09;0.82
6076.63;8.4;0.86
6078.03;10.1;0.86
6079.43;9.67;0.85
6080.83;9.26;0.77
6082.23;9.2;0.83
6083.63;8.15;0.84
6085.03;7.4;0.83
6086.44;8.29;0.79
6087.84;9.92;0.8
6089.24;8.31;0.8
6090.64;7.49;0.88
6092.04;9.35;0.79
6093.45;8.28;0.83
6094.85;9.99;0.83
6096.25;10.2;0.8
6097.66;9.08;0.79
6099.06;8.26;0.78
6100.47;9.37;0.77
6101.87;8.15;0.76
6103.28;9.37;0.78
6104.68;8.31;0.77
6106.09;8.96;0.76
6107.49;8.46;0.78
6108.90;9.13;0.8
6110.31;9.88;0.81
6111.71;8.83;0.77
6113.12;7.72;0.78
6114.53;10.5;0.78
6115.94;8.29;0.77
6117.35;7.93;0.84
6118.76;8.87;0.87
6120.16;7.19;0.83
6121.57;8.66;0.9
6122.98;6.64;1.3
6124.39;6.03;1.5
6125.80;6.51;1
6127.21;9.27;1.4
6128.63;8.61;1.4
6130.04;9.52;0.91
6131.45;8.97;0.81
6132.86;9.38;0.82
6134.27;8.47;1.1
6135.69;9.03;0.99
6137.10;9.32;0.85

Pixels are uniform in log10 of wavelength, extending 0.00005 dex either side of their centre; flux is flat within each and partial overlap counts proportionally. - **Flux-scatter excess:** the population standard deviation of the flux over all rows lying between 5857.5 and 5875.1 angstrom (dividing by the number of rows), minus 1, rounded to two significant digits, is -0.56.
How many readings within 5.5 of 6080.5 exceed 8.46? 5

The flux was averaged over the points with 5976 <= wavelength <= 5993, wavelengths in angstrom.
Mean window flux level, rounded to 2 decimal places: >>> 8.95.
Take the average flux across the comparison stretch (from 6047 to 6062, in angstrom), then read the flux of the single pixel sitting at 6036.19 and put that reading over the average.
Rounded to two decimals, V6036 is 0.99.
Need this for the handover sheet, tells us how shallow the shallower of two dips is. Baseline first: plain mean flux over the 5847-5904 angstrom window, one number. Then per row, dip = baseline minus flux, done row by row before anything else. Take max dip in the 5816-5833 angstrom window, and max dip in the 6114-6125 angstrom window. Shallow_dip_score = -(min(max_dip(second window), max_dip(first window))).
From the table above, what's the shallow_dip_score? -1.1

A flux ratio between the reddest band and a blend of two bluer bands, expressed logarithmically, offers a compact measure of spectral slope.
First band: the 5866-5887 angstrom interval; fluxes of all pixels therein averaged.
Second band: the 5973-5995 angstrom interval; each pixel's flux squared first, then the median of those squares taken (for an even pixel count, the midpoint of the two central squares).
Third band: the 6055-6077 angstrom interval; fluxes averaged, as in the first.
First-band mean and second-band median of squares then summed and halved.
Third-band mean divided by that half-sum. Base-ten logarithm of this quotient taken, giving -0.71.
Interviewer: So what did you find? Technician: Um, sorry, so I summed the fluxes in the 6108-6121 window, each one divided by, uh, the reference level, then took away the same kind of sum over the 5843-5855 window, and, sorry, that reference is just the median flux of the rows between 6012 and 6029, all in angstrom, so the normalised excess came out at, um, -0.3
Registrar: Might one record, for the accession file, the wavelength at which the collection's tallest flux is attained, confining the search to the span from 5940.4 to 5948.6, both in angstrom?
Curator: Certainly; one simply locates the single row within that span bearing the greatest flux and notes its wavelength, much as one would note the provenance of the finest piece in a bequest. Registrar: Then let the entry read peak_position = 5947.89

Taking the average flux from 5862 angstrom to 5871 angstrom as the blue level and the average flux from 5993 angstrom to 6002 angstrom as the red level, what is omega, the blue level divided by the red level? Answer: 0.95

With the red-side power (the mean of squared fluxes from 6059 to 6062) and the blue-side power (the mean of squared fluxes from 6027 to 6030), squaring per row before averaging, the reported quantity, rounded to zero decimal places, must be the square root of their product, 90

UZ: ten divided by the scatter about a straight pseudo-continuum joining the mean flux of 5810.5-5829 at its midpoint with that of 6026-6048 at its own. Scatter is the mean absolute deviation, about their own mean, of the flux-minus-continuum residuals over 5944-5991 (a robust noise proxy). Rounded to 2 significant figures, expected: 19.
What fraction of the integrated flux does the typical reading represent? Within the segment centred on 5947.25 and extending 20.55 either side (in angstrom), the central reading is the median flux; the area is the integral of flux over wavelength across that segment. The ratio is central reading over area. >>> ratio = 0.024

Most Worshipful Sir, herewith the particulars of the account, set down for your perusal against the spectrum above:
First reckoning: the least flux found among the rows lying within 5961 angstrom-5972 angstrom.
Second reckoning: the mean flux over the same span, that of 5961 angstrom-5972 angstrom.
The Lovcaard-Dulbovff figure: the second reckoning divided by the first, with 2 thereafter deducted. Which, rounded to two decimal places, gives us -0.90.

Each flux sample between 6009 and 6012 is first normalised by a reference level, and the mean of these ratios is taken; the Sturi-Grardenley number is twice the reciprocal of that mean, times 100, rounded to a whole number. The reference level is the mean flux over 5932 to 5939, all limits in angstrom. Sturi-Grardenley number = 191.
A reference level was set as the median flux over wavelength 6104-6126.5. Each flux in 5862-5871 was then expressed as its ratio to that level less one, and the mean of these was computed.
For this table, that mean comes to 0.03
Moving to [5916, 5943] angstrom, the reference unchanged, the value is 0.04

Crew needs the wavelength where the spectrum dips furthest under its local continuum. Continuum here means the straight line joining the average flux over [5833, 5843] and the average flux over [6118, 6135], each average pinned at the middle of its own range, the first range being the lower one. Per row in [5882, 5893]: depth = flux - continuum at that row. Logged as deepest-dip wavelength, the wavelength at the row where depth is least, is 5889.29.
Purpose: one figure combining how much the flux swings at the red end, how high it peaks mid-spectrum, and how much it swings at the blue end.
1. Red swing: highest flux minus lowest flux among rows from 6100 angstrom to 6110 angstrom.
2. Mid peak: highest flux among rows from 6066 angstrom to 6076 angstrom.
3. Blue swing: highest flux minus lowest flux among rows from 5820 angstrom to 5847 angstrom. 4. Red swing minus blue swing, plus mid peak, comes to 7.1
